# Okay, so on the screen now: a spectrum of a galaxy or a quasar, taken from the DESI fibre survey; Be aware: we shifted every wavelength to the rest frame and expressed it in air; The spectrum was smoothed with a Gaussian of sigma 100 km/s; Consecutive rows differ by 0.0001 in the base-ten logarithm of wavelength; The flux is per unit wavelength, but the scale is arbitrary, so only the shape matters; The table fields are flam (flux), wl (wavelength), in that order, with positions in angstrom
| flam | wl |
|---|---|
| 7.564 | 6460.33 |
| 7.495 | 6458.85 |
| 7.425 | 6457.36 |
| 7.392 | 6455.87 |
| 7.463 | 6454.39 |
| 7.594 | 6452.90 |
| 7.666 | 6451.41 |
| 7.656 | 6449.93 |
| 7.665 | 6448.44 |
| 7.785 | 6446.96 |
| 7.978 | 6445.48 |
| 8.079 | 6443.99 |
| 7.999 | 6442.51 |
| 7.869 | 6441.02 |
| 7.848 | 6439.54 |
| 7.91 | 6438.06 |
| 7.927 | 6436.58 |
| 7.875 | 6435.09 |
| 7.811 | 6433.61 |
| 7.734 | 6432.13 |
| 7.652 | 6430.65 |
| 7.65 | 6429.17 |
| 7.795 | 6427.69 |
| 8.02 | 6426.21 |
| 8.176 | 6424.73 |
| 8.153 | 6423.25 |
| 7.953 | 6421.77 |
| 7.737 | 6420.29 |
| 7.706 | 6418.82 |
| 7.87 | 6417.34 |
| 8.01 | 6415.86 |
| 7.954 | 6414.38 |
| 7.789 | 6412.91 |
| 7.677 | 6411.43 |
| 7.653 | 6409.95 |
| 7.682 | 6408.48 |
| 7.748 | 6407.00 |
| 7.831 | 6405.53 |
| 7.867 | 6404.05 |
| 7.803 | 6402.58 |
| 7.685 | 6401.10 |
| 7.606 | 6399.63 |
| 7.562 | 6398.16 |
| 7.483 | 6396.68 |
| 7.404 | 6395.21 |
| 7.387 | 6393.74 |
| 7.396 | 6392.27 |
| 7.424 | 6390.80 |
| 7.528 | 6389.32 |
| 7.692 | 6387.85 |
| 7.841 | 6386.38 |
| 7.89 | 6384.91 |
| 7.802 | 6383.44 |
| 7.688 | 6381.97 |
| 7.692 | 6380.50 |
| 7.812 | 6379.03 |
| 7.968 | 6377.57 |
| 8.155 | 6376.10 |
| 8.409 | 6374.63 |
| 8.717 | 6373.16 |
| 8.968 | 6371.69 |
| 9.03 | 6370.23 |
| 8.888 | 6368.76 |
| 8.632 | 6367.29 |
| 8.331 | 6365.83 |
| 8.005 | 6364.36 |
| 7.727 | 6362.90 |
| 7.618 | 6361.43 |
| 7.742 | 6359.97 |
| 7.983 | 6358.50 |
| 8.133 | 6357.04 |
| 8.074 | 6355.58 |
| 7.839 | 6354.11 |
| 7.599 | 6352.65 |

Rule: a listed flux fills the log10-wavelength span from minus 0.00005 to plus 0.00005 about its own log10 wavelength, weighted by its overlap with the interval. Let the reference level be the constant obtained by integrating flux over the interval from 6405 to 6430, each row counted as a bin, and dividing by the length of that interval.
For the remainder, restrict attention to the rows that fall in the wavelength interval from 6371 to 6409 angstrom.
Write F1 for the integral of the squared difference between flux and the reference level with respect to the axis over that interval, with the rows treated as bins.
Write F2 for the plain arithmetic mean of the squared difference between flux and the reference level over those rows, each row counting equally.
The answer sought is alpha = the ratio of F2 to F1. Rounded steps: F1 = 5.4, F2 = 0.14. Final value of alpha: 0.03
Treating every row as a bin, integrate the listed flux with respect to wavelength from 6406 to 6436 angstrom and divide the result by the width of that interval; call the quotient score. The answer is 7.83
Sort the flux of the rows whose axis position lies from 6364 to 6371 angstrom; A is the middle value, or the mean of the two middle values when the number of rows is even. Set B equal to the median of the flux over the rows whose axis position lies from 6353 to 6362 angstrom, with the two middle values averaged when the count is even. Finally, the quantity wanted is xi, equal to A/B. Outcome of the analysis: 1.09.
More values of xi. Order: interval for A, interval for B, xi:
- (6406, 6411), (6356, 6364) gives 0.99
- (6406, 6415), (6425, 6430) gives 0.99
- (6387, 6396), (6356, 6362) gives 0.94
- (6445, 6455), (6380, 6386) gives 0.99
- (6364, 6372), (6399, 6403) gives 1.14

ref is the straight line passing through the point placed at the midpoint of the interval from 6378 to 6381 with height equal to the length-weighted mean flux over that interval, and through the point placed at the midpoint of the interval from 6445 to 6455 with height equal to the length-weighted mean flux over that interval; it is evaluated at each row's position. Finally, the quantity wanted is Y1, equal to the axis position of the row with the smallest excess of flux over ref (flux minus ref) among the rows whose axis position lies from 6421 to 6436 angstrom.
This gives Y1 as 6429.17 angstrom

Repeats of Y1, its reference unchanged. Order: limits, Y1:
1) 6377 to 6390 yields 6389.32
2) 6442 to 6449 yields 6448.44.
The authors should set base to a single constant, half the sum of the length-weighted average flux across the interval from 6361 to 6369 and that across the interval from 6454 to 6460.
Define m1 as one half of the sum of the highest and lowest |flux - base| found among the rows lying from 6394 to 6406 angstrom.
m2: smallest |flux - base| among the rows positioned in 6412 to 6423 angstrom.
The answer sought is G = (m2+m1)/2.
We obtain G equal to 0.122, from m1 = 0.21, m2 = 0.03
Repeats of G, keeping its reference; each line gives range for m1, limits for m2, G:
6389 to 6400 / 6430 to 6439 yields 0.165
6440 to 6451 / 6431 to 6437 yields 0.078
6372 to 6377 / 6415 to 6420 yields 0.334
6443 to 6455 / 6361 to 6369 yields 0.144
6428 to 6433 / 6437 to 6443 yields 0.078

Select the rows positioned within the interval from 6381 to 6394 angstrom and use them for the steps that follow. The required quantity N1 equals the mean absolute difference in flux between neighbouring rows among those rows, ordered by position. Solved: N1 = 0.088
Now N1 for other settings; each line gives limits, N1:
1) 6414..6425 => 0.119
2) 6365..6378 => 0.220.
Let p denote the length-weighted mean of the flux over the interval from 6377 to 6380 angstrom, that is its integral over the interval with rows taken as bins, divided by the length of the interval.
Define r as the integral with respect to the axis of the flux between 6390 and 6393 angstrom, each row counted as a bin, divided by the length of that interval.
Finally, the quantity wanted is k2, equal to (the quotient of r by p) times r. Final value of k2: 6.9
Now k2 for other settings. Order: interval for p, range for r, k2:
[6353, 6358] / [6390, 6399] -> 6.9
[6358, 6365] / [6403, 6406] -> 7.9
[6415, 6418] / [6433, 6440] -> 7.8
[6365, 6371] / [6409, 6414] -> 6.9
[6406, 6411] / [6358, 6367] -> 8.2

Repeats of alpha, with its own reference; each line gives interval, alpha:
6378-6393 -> 0.07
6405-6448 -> 0.02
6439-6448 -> 0.11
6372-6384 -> 0.07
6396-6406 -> 0.10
